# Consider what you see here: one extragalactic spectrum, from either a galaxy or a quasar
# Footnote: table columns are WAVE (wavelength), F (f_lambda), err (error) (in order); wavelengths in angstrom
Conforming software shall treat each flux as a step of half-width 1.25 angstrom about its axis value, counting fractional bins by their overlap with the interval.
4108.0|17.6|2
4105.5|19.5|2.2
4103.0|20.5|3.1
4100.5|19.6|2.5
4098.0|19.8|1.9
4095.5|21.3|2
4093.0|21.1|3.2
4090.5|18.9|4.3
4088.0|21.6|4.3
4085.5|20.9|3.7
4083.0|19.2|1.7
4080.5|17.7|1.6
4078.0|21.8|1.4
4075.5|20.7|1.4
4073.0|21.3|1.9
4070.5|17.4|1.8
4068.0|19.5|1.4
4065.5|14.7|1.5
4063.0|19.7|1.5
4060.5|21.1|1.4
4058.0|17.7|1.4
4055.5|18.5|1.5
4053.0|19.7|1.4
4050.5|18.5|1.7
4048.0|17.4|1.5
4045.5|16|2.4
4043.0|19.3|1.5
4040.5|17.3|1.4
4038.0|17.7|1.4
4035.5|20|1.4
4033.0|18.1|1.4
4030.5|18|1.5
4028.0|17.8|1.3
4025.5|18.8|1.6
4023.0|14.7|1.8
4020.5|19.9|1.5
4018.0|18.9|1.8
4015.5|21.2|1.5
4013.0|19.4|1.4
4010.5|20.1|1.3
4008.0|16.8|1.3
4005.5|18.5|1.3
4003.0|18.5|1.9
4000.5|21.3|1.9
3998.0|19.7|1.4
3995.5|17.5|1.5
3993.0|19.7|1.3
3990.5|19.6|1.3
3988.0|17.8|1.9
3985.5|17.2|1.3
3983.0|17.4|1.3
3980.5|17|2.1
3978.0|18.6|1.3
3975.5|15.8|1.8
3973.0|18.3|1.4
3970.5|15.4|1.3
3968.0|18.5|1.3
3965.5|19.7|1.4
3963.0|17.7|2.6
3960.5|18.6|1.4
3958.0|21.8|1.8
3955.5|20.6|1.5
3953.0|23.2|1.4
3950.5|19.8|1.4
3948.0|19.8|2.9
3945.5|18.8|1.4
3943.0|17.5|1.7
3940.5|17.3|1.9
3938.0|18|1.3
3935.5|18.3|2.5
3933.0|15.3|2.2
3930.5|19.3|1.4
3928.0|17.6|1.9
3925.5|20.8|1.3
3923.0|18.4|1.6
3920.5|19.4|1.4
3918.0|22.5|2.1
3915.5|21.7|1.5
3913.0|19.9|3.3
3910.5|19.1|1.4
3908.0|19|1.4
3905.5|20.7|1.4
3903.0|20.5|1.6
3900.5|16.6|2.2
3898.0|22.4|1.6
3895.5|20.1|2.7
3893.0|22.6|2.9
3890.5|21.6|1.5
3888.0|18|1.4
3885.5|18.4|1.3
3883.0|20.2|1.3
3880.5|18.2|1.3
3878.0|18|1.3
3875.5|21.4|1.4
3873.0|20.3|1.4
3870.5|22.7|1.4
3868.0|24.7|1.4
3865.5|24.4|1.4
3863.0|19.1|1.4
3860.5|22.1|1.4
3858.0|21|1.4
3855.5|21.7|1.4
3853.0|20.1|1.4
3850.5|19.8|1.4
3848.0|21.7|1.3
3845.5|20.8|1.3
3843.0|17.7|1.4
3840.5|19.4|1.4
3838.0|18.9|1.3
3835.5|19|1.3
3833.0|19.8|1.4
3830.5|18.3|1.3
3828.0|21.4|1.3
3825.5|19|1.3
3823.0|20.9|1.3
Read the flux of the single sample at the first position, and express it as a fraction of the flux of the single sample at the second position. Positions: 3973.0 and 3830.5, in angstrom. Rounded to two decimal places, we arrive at 1.00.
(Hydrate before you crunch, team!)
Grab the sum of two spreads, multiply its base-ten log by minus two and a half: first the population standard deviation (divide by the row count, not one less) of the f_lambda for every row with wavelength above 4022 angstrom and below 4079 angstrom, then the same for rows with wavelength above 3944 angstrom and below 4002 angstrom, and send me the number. -1.41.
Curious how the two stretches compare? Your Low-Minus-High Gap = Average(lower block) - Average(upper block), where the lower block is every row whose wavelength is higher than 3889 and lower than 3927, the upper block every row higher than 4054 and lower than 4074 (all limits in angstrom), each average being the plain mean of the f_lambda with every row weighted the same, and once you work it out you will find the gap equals 1.6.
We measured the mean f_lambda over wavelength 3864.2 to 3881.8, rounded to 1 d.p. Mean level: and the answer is 21.4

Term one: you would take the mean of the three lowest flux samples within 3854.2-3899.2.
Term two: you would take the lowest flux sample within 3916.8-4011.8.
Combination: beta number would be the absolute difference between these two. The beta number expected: 2.8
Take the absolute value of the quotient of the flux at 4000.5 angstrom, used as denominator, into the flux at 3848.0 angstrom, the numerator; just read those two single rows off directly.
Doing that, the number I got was 1.02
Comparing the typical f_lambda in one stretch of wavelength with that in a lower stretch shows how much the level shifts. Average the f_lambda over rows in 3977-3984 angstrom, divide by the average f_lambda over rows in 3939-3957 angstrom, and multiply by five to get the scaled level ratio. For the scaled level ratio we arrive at 4.51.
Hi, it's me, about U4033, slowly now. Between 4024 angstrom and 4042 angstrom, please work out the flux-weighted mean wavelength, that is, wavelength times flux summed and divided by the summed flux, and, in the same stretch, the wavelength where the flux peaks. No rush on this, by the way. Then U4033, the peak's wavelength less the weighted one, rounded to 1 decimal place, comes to 2.6 angstrom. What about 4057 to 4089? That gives 4.6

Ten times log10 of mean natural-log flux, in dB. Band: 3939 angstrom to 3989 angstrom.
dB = 4.65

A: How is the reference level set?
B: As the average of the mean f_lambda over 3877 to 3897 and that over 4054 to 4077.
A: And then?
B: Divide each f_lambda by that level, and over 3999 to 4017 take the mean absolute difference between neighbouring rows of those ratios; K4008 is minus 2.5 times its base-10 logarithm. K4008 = 2.63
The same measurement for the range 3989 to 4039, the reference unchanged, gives 2.57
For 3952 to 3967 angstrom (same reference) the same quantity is 2.47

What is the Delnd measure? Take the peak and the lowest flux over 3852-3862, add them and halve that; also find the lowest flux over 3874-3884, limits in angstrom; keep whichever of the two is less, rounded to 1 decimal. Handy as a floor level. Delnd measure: 18.0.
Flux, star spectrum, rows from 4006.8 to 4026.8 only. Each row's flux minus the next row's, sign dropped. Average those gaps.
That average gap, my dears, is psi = 2.6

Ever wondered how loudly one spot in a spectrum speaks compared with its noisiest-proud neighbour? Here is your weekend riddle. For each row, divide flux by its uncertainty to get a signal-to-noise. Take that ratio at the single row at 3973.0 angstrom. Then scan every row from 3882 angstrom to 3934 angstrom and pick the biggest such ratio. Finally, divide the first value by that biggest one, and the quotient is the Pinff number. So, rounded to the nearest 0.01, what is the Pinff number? 0.82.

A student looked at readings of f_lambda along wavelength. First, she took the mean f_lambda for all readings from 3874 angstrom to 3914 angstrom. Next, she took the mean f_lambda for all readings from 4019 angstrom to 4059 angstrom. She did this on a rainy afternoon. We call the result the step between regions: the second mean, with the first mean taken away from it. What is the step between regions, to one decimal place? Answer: -1.7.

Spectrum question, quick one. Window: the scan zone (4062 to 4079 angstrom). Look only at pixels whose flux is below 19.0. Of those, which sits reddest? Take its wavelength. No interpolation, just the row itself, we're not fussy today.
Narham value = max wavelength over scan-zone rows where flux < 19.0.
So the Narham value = 4070.5 angstrom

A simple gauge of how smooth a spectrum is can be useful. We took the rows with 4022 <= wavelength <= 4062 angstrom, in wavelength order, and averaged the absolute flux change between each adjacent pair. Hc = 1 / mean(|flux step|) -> 0.61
